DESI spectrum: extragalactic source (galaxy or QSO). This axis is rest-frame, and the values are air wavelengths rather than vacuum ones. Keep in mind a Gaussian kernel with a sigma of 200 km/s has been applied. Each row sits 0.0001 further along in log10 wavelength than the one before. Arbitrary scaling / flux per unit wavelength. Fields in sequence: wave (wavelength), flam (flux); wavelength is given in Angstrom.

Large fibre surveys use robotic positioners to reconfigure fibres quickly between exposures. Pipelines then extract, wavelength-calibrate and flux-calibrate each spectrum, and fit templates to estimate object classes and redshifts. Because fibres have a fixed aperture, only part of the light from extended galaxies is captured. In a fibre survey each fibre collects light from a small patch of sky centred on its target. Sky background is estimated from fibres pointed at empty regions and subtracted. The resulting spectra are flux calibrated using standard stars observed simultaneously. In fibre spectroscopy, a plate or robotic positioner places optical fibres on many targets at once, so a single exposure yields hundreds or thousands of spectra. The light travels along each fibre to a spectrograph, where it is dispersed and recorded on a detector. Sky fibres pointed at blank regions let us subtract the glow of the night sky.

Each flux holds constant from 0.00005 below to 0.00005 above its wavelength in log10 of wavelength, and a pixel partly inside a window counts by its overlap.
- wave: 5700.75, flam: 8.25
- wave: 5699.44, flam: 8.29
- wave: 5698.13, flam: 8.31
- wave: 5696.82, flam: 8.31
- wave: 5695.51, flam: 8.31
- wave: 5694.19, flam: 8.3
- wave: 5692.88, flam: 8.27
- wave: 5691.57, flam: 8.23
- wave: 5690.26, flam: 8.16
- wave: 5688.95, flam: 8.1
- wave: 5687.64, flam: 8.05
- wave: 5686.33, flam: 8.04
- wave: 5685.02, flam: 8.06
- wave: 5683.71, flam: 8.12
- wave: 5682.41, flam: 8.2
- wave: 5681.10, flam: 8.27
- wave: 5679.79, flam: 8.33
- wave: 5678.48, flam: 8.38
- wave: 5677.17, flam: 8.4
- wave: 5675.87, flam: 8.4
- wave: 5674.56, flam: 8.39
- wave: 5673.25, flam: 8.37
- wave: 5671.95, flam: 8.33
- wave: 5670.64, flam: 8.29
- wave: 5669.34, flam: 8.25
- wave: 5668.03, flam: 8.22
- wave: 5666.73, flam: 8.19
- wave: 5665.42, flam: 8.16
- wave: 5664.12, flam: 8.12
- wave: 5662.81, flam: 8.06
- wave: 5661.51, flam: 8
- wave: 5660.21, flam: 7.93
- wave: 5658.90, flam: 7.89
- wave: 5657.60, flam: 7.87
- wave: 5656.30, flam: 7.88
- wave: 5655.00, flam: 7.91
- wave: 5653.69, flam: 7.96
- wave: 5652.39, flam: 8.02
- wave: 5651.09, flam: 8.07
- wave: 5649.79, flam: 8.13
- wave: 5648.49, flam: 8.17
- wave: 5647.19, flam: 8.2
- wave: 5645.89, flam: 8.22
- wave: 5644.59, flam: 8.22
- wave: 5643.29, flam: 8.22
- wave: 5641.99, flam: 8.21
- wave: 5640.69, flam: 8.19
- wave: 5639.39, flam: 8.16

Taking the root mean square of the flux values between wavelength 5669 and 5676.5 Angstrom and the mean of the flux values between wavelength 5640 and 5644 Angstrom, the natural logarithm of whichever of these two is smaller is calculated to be 2.10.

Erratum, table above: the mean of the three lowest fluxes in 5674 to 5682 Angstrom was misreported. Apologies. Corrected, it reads 8.33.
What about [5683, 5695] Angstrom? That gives 8.05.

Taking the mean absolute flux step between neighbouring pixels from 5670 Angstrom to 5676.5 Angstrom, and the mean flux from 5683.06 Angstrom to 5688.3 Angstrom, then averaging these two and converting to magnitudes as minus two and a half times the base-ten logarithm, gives -1.518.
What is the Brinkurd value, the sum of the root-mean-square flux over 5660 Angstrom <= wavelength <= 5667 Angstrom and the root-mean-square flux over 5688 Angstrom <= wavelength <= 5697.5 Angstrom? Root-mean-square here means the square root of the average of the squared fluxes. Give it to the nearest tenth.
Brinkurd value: 16.3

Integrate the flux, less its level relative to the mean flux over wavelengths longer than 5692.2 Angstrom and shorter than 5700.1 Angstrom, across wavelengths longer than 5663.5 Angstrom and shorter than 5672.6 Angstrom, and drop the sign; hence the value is 0.69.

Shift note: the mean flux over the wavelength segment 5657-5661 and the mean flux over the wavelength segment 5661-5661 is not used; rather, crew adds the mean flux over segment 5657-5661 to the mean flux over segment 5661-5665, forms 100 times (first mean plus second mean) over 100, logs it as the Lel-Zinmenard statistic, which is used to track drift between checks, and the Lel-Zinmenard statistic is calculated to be 16.0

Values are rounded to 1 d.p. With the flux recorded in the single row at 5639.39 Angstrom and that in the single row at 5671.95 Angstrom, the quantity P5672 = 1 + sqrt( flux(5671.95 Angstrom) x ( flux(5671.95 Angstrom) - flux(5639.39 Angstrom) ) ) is 2.2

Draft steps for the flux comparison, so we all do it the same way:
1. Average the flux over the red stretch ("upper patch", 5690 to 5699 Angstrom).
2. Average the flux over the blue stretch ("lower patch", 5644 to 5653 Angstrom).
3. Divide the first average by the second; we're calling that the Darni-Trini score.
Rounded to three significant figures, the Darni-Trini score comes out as 1.02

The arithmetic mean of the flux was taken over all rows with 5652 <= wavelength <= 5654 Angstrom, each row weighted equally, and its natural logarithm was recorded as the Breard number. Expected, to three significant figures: 2.08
